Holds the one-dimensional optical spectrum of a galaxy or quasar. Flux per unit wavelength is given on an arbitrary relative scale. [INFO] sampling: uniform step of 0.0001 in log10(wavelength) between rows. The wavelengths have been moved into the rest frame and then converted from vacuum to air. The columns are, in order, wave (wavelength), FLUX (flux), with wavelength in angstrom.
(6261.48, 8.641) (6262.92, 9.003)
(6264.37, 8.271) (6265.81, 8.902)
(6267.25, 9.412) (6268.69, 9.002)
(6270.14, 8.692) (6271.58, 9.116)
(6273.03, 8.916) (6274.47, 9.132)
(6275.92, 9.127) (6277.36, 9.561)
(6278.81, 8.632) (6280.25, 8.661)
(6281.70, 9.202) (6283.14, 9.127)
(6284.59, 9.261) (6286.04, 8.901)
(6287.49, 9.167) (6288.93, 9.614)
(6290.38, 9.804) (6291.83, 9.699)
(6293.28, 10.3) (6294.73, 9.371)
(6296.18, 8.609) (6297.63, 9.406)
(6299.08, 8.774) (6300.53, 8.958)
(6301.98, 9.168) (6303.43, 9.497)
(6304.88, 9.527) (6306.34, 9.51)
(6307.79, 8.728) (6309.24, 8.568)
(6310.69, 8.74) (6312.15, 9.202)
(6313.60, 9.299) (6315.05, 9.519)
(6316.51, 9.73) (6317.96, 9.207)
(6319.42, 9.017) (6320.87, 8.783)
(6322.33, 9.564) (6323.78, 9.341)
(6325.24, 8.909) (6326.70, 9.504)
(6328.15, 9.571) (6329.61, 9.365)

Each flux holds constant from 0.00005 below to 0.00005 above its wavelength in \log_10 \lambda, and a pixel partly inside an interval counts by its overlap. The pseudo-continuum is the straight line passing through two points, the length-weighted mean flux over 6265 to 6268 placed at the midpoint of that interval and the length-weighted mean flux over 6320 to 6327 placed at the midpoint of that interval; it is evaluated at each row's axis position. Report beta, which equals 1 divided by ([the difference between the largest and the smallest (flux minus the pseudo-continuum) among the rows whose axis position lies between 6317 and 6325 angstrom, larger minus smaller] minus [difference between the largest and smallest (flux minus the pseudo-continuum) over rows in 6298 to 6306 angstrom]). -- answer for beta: 32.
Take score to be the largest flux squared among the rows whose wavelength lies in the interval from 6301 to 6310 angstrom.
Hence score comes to 91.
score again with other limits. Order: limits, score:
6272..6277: 83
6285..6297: 106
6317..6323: 91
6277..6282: 91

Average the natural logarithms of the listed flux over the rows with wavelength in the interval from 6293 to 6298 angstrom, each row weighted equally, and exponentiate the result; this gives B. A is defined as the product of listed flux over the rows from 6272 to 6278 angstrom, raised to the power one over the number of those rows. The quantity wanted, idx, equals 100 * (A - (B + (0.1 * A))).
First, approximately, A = 9.18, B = 9.40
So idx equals -114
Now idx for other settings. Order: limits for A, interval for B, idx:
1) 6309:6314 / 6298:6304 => -104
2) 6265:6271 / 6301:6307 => -133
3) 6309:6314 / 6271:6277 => -102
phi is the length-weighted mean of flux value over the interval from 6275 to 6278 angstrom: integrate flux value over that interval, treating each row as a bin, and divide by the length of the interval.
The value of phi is 9.32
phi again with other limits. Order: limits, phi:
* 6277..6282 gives 8.95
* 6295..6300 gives 8.97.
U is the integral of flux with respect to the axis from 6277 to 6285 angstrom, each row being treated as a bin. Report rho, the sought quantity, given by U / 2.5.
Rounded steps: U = 72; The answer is 29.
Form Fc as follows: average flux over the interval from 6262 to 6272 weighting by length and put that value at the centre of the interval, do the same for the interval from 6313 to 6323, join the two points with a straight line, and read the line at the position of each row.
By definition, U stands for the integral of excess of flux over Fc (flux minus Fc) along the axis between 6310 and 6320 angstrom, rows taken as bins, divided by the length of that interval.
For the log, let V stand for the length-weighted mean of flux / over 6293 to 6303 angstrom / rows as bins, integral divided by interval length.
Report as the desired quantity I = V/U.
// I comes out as -347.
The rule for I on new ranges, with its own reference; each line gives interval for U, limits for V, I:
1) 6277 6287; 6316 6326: 663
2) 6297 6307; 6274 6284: 107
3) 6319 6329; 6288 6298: -99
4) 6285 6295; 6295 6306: 20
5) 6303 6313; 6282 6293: -78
